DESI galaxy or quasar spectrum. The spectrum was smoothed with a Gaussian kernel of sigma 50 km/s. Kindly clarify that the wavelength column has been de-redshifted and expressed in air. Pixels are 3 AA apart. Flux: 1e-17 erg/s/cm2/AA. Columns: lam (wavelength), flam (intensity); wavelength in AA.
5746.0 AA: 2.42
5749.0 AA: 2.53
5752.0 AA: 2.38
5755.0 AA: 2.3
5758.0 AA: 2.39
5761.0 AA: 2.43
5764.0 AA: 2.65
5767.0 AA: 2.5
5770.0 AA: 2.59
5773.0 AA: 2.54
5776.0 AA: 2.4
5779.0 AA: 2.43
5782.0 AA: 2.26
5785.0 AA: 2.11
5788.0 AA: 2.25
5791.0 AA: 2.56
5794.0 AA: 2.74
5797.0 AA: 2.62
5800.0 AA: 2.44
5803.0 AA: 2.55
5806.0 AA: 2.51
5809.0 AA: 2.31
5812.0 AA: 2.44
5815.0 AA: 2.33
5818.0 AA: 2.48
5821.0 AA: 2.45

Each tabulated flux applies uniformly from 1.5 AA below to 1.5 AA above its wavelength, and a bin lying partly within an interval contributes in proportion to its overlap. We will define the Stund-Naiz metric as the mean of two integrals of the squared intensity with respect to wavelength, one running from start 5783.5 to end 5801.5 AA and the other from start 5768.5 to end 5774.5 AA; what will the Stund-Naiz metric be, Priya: 74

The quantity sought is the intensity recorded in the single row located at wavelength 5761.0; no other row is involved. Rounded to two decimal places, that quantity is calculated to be 2.43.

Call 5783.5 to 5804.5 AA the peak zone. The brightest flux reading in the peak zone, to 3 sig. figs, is 2.74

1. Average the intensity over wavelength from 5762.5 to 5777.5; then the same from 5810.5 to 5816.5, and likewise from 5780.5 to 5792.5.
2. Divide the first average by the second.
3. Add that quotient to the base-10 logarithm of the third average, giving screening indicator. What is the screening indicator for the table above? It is 1.42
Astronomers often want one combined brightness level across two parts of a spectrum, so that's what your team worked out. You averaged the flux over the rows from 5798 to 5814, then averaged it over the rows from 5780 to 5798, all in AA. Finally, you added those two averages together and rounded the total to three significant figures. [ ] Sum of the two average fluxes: 4.87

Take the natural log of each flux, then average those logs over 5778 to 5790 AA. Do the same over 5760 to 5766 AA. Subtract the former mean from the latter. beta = 0.116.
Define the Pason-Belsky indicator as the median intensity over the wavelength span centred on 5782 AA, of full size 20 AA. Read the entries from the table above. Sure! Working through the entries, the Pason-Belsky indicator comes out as 2.40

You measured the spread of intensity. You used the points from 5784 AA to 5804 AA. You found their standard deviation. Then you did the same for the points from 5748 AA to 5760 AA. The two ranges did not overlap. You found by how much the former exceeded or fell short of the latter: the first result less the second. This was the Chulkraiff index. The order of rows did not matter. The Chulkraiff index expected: 0.12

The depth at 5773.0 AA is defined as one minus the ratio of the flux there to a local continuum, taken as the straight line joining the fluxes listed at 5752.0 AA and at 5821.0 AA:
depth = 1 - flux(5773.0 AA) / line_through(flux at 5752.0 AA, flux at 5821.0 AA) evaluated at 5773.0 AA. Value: -0.058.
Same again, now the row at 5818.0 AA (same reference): -0.014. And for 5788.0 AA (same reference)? 0.069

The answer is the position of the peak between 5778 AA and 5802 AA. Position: 5794.0 AA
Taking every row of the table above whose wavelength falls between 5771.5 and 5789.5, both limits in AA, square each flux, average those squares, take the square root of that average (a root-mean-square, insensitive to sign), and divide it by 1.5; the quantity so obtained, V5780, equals 1.56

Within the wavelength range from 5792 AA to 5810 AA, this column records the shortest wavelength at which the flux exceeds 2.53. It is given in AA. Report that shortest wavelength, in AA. 5794.0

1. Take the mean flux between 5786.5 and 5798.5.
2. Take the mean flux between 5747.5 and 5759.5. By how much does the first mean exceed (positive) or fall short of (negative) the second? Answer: 0.14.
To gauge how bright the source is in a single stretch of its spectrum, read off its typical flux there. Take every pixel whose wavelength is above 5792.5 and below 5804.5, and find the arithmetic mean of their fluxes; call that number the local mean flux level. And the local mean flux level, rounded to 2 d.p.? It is 2.59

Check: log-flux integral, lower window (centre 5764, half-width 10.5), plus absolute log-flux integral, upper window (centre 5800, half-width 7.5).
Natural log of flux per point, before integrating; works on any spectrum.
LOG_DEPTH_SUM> 33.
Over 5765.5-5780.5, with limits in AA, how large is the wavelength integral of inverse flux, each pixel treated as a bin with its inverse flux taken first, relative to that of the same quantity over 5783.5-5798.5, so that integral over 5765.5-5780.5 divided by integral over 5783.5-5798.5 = 0.98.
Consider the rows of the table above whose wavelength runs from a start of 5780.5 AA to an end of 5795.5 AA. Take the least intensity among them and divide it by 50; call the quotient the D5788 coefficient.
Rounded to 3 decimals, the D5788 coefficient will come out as 0.042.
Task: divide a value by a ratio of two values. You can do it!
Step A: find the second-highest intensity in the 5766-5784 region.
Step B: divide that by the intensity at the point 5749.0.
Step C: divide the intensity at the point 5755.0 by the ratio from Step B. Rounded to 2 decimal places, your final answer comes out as 2.29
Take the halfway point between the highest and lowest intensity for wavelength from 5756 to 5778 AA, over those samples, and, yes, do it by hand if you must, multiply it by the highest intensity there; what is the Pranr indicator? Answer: 6.7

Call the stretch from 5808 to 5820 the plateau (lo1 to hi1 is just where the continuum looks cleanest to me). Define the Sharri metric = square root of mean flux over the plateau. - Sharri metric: 1.55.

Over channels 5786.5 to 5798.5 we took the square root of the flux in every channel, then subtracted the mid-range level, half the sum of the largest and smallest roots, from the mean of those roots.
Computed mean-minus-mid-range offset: 0.016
